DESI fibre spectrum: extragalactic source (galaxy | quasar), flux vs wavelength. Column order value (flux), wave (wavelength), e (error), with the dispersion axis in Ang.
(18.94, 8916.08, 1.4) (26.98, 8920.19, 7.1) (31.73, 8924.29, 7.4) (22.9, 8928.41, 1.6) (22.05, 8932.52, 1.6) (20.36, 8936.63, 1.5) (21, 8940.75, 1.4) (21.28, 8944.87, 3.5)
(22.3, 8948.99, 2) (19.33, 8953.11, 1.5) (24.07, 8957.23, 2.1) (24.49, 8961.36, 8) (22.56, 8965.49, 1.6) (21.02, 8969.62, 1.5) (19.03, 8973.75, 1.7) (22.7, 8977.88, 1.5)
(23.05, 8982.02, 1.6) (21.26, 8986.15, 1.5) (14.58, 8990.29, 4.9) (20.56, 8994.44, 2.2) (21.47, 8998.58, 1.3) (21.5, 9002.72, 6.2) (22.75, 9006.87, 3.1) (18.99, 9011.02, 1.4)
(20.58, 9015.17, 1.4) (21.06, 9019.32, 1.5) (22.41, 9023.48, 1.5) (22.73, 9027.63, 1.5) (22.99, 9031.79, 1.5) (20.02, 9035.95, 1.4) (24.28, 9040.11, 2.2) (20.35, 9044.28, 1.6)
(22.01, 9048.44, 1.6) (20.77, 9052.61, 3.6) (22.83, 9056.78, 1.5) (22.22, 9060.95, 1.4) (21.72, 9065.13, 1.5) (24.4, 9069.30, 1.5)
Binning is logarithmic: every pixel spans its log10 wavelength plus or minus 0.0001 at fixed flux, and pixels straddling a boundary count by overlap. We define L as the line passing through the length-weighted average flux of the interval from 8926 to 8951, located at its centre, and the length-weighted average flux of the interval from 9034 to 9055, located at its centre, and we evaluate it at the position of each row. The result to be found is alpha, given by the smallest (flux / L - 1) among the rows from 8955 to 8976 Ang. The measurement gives -0.12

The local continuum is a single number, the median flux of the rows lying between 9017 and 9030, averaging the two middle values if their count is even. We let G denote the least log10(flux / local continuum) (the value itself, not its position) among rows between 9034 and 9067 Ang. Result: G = -0.049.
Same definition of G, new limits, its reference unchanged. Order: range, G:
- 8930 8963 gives -0.064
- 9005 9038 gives -0.072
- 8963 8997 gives -0.187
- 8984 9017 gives -0.187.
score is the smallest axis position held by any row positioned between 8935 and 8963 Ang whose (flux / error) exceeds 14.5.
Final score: 8940.75 Ang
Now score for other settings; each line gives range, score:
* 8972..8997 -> 8977.88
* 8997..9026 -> 8998.58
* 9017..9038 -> 9023.48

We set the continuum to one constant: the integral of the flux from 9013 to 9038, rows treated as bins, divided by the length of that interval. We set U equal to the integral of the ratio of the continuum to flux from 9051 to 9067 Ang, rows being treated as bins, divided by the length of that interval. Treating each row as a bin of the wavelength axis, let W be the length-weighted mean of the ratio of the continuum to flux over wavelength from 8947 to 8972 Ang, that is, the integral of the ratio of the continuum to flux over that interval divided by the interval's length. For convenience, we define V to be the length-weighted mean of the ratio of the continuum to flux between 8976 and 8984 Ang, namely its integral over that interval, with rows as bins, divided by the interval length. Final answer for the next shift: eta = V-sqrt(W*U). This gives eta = -0.04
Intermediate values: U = 0.99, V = 0.94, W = 0.98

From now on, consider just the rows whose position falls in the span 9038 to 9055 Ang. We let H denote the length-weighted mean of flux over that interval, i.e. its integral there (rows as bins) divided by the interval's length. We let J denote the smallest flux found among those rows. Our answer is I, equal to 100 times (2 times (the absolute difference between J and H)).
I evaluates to 303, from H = 21.9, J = 20.35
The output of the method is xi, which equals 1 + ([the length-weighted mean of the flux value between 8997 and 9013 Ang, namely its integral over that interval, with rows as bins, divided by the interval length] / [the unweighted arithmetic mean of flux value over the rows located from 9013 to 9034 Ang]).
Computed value 1.96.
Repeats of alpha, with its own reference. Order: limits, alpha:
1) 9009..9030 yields -0.12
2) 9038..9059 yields -0.05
